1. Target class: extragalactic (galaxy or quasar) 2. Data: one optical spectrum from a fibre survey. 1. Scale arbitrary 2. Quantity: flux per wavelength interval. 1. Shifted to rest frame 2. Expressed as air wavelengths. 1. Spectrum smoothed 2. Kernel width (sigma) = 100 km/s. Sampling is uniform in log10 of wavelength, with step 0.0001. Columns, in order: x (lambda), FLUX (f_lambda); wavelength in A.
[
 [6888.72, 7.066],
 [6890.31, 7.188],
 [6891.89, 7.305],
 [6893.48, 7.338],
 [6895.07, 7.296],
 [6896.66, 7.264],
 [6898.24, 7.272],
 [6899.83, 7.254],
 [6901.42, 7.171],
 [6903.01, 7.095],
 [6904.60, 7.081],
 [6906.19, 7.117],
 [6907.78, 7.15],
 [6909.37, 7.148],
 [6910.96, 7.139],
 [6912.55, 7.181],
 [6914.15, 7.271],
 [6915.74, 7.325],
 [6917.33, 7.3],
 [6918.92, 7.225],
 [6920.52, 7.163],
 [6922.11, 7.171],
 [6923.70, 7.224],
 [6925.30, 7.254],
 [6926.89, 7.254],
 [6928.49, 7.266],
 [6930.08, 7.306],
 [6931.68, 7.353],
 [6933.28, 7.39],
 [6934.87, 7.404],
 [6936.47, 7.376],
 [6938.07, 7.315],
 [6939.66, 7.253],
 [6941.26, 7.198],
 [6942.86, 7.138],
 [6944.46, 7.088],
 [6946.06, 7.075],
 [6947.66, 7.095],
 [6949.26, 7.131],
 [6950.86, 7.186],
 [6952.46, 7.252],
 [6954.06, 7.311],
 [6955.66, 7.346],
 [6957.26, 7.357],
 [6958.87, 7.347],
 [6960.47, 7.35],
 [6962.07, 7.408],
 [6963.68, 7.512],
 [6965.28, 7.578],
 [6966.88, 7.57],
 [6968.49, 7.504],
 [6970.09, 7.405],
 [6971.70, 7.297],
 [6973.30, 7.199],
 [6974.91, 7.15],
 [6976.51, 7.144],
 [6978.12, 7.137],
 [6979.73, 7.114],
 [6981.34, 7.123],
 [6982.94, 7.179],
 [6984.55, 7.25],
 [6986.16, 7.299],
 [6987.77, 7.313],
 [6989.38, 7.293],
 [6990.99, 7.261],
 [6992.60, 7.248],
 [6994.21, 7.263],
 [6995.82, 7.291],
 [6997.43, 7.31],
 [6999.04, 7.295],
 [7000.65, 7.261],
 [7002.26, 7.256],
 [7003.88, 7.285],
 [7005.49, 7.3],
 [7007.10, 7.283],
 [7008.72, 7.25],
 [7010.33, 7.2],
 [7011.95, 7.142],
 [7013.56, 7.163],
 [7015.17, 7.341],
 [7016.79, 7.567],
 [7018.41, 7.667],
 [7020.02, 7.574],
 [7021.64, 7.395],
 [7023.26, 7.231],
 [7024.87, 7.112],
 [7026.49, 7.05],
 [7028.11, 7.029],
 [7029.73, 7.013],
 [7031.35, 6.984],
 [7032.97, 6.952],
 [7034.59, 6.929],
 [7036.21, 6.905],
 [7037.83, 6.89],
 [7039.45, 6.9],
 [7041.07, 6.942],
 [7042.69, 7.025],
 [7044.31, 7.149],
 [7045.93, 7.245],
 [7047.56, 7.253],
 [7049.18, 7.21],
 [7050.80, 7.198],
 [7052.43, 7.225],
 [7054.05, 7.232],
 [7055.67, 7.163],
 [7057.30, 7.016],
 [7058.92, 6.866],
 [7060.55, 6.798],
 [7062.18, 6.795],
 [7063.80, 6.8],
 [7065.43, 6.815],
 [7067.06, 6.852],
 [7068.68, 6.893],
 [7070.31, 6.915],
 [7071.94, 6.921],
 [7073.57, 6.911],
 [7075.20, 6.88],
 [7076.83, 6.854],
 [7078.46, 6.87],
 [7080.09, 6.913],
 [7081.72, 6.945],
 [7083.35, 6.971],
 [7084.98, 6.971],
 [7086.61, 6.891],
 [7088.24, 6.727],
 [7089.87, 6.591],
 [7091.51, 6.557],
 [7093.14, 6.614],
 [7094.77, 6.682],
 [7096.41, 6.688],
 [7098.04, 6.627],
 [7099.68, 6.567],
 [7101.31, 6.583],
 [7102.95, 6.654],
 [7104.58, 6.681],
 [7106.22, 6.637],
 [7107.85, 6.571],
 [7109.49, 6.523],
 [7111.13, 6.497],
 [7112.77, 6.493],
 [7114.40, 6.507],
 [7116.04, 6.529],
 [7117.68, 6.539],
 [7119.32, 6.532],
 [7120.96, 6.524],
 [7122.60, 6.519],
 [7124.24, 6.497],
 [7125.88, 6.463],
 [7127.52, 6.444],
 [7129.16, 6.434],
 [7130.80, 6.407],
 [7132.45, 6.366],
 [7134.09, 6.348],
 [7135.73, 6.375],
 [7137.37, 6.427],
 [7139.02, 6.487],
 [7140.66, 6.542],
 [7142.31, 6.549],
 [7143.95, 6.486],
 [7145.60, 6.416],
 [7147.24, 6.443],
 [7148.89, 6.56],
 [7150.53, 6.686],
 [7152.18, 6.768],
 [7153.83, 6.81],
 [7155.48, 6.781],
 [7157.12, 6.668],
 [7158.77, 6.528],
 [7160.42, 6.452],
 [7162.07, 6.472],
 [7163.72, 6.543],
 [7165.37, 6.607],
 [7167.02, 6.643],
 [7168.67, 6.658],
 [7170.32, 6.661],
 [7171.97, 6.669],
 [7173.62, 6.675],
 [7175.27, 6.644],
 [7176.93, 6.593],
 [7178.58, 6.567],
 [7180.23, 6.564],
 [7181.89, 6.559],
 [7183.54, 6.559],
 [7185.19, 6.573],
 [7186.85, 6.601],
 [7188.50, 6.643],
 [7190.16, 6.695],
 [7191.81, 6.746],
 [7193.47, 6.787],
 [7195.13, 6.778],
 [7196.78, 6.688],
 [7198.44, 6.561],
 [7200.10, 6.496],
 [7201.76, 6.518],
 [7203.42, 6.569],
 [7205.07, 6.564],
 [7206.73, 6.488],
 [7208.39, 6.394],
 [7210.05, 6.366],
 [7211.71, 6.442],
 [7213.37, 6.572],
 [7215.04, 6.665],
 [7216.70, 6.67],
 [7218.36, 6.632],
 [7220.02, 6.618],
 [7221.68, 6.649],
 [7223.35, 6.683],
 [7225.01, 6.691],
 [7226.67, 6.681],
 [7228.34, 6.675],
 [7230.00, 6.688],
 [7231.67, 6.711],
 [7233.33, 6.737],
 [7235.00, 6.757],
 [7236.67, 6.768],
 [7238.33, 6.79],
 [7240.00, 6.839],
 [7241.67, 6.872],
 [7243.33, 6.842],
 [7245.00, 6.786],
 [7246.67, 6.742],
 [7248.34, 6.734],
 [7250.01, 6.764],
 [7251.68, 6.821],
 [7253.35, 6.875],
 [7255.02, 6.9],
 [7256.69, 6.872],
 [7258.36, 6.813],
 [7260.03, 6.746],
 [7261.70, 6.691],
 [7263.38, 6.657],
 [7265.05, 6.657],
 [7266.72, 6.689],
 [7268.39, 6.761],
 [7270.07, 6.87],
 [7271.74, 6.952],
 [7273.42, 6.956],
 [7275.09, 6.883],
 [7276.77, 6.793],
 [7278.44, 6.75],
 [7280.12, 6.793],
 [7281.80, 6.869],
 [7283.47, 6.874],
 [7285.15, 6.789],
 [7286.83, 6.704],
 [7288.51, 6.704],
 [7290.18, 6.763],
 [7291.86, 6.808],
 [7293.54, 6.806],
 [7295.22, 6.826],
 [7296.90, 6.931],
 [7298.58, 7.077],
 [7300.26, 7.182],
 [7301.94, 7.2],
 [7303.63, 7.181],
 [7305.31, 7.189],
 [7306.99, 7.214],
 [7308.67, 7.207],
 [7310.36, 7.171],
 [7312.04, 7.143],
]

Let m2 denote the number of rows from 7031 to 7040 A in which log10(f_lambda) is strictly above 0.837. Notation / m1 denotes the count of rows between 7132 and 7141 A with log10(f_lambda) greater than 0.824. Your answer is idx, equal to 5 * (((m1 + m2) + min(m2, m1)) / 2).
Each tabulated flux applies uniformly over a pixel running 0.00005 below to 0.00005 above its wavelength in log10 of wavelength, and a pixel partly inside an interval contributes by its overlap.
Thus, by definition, 15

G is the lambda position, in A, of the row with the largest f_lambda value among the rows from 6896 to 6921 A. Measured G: 6915.74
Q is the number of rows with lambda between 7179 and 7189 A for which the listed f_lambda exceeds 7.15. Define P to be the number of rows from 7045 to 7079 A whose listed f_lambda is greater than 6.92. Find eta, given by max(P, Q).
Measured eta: 9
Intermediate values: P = 9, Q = 0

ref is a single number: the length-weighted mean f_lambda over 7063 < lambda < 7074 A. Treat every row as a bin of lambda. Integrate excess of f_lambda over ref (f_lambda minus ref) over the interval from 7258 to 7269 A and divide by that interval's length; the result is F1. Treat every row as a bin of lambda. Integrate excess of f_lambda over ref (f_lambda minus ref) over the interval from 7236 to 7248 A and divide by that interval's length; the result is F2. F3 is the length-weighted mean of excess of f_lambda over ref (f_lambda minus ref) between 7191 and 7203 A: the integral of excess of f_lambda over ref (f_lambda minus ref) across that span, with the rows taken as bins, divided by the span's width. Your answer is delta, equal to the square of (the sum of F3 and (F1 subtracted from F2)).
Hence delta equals 0.02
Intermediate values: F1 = -0.16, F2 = -0.07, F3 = -0.22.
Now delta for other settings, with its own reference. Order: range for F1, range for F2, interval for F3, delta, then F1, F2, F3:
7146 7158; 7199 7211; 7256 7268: 0.10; -0.20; -0.38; -0.14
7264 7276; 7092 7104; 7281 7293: 0.07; -0.05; -0.24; -0.08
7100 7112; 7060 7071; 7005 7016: 0.38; -0.28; -0.03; 0.37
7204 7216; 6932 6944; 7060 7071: 0.58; -0.37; 0.42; -0.03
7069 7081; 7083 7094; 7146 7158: 0.12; 0.03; -0.12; -0.20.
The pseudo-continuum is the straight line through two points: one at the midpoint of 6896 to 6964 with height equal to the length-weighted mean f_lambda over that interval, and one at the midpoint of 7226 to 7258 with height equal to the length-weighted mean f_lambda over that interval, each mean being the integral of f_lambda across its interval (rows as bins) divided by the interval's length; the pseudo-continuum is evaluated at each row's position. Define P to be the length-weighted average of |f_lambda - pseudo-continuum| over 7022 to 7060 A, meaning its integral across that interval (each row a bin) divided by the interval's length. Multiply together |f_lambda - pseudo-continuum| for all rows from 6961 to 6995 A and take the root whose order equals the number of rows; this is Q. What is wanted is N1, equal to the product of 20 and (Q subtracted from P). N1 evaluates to 0.6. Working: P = 0.13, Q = 0.097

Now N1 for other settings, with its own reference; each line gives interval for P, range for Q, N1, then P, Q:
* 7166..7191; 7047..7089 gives 2.4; 0.26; 0.135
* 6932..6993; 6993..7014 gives 0.4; 0.13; 0.106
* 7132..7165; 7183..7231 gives 3.7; 0.38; 0.198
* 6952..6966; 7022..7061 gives 1.5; 0.19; 0.110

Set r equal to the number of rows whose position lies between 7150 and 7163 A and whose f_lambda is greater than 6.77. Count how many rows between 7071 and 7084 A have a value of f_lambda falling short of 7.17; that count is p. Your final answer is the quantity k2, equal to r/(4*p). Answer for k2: 0.1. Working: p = 8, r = 2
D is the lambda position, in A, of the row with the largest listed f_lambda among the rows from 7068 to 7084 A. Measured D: 7083.35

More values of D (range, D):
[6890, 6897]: 6893.48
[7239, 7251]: 7241.67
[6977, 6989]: 6987.77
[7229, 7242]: 7241.67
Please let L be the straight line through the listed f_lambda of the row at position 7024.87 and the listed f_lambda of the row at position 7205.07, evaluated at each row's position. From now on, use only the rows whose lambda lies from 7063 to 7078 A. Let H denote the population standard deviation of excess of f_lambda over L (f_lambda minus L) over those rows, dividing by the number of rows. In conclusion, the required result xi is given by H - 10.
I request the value -9.950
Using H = 0.05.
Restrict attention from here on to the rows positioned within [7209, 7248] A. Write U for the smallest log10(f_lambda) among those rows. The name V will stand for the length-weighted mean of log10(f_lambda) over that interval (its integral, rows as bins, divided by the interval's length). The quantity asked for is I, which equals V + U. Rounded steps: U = 0.804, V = 0.825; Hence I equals 1.63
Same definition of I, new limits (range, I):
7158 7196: 1.63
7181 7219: 1.62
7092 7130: 1.63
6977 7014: 1.71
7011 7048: 1.69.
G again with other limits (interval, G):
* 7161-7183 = 7173.62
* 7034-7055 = 7047.56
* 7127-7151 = 7150.53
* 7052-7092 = 7054.05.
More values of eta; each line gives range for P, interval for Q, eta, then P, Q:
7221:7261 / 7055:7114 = 1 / 0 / 1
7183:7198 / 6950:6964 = 9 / 0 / 9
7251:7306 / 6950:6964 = 9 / 8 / 9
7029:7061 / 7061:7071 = 15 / 15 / 0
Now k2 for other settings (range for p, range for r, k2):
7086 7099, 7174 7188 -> 0.0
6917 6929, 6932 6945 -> 2.0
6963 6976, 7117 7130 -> 0.0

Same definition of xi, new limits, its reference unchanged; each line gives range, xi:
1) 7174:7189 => -9.965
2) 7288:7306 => -9.796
